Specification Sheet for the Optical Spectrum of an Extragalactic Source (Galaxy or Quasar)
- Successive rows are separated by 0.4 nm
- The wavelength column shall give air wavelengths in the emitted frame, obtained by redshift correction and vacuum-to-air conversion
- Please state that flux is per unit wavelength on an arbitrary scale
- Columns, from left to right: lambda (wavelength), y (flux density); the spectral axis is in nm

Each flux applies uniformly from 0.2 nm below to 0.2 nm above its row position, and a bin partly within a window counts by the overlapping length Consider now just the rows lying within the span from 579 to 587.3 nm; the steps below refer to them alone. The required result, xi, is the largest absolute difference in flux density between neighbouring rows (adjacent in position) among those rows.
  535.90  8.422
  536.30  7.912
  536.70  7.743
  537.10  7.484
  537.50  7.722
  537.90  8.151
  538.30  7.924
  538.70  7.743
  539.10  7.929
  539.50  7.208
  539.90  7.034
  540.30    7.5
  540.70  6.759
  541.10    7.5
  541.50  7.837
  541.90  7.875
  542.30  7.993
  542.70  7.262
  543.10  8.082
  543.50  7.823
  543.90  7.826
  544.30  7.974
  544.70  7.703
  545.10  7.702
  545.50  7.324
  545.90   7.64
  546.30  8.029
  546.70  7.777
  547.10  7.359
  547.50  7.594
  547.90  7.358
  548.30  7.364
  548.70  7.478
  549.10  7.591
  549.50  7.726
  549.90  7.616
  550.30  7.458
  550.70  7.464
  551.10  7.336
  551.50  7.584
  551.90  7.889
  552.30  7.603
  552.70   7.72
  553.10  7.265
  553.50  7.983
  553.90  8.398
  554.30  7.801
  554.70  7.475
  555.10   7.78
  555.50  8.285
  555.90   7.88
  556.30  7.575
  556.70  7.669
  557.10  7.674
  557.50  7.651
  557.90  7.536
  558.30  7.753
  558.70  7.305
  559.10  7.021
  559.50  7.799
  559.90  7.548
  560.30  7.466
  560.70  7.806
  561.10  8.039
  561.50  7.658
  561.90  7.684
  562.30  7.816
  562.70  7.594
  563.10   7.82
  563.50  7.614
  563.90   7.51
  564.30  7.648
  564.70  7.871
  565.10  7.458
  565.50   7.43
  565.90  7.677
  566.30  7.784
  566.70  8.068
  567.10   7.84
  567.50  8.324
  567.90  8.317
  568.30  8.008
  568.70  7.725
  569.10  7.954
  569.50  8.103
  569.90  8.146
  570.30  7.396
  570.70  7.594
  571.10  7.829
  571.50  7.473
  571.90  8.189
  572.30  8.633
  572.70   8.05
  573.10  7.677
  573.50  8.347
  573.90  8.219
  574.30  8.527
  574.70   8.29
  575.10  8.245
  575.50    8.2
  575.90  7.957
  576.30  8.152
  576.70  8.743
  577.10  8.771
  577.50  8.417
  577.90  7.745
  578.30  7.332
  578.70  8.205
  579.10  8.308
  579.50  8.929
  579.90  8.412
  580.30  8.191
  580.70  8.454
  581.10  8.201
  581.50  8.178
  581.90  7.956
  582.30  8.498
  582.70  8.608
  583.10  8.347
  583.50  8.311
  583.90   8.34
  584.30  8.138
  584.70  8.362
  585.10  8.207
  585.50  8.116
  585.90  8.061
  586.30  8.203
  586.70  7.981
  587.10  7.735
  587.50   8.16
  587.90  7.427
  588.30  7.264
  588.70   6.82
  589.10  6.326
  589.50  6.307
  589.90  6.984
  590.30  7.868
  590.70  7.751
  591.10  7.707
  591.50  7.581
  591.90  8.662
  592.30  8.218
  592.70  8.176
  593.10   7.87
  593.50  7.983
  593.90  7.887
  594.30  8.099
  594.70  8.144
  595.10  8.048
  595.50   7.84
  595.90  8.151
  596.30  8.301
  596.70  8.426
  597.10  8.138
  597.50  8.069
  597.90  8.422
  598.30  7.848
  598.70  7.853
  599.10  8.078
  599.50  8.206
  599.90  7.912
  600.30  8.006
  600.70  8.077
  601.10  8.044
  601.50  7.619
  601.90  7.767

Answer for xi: 0.62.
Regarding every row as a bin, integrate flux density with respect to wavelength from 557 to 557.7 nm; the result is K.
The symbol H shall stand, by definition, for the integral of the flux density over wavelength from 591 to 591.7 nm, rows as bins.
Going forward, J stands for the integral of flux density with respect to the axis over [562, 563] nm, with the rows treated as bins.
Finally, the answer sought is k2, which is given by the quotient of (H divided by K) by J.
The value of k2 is 0.13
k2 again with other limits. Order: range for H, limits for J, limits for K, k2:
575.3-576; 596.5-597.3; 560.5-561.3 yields 0.13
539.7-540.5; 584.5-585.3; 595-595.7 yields 0.16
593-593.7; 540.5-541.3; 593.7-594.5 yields 0.15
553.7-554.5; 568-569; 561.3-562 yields 0.15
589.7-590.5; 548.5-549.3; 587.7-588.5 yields 0.17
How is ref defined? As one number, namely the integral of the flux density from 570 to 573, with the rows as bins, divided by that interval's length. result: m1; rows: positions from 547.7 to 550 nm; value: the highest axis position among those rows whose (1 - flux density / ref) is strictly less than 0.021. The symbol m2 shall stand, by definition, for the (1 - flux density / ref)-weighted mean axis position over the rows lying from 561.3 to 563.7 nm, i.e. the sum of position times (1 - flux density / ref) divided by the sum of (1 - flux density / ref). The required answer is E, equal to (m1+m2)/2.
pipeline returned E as 556.00 nm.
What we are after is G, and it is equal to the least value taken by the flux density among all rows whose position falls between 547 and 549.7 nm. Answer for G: 7.358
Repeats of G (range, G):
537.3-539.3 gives 7.722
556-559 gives 7.305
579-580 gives 8.308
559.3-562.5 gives 7.466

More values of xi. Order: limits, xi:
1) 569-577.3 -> 0.75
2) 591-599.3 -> 1.08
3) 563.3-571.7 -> 0.75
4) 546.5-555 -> 0.72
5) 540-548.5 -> 0.82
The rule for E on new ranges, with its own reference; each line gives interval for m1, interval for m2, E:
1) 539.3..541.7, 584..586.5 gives 563.36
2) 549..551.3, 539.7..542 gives 544.99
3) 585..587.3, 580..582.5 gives 584.20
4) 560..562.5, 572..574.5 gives 567.83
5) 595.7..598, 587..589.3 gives 593.32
